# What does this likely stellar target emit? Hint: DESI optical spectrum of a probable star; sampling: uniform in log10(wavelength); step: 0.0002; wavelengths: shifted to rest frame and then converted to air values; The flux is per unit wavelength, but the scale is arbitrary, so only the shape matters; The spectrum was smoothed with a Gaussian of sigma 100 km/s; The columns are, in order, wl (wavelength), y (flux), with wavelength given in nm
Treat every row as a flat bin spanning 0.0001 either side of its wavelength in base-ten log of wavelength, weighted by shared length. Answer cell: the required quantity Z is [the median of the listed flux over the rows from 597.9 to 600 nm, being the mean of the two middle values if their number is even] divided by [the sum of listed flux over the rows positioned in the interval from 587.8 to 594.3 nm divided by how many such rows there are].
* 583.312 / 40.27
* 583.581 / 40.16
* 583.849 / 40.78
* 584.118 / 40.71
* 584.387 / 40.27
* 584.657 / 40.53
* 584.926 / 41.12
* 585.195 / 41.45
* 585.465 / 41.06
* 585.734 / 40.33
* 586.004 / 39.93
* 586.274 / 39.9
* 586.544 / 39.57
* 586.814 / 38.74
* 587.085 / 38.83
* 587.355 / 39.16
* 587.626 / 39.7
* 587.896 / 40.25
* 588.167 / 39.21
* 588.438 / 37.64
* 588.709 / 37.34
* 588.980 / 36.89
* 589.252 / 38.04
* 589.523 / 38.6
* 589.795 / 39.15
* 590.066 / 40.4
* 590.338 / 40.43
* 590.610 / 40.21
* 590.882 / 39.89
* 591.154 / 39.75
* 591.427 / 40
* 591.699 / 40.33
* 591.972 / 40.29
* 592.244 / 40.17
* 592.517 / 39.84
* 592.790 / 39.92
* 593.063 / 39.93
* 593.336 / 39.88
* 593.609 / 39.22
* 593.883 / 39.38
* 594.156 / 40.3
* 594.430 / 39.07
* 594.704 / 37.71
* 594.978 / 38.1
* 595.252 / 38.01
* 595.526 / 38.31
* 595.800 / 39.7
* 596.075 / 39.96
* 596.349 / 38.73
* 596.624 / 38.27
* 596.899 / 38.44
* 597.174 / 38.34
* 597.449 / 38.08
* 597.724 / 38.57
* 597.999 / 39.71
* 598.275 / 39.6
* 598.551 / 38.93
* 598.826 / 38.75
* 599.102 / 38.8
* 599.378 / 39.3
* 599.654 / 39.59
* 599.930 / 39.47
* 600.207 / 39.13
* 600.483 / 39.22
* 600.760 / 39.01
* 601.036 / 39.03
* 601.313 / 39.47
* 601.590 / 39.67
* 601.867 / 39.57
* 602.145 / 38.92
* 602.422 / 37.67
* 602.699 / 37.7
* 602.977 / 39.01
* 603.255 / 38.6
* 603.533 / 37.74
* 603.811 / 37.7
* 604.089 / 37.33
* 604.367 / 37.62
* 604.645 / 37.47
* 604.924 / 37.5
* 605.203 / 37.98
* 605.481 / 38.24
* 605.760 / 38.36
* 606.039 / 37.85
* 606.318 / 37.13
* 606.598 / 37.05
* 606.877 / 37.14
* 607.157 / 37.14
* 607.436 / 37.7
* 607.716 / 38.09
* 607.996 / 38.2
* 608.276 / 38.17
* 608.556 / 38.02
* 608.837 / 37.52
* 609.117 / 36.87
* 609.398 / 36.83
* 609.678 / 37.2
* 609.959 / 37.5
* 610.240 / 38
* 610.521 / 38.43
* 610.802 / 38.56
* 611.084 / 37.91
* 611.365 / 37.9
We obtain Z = 1.00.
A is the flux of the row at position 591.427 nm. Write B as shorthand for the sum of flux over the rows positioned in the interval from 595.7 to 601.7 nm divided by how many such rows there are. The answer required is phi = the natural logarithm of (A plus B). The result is 4.37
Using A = 40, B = 39.1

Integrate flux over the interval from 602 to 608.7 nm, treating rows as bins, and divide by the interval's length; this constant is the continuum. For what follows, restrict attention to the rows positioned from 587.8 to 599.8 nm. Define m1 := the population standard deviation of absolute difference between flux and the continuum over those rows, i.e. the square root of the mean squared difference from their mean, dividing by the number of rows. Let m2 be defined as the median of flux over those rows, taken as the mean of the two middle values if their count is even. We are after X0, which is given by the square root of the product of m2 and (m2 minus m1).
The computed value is 38.9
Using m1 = 0.79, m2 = 39.3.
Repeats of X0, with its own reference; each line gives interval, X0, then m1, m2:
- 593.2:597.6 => 38.2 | 0.76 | 38.6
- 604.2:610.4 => 37.4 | 0.27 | 37.6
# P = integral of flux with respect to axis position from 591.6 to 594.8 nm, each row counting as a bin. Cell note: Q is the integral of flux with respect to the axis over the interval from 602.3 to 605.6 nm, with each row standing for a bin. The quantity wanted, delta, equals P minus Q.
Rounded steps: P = 127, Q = 125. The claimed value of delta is 2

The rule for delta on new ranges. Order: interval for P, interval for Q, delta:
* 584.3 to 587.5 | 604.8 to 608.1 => 4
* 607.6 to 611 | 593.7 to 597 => 0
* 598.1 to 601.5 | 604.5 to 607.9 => 5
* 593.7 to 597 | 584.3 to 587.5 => 0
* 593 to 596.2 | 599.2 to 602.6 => -8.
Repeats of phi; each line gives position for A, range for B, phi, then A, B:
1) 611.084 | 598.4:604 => 4.34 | 37.91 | 38.9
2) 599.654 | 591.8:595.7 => 4.37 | 39.59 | 39.3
